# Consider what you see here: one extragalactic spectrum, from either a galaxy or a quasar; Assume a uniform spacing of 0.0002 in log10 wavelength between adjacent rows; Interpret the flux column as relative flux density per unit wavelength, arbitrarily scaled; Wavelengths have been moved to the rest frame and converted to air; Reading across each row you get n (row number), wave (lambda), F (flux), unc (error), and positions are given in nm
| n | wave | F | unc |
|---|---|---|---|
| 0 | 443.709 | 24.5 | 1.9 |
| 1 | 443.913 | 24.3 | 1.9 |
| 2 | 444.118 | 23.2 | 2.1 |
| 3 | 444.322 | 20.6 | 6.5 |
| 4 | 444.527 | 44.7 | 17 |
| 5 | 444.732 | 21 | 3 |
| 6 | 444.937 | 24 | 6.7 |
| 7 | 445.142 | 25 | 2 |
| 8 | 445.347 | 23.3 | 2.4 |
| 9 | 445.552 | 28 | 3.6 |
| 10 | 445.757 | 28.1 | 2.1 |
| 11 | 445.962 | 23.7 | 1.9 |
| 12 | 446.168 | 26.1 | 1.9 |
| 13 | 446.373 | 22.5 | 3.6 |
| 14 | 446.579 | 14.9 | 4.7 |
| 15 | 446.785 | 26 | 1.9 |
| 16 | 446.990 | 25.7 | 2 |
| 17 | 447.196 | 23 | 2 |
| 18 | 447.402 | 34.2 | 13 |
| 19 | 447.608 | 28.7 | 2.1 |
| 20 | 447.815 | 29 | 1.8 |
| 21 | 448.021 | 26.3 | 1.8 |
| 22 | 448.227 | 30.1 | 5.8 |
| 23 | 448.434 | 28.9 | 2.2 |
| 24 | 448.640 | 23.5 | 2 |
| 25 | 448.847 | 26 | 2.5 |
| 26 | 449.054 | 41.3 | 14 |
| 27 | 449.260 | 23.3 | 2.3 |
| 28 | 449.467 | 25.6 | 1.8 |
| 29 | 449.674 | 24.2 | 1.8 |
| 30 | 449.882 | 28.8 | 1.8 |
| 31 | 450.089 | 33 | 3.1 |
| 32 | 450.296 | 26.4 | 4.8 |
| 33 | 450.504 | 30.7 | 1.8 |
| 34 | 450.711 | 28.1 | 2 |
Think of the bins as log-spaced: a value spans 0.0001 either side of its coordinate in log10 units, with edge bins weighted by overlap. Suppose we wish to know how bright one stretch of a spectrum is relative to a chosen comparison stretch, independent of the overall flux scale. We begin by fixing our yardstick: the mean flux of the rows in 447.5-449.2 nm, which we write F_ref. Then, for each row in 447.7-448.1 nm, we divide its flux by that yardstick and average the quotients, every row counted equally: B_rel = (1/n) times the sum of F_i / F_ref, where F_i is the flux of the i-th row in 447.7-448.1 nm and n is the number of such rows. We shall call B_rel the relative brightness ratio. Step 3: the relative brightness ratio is 0.95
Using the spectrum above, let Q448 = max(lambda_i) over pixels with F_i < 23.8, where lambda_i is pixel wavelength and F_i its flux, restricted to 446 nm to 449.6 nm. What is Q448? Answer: 449.260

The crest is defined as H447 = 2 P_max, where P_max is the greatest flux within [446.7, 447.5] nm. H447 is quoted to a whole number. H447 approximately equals 68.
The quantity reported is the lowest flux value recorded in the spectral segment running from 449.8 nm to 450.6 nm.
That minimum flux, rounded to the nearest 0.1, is 26.4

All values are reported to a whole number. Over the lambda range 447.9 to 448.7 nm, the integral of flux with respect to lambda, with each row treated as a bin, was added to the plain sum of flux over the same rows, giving 131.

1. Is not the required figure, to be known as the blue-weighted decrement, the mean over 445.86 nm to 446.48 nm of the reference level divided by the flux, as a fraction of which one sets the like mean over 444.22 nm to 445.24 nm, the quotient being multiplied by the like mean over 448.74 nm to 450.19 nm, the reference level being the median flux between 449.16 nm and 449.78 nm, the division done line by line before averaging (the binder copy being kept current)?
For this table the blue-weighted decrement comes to 0.83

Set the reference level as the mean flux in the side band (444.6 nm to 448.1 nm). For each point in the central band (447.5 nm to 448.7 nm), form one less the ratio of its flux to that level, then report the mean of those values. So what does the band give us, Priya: -0.10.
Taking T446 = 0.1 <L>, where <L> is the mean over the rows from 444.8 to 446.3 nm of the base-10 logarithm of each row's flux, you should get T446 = 0.140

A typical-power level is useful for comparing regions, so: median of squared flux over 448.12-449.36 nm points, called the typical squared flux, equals 756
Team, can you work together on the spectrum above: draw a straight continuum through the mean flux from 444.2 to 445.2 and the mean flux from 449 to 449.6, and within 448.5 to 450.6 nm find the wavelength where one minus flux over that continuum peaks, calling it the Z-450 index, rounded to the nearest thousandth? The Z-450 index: 449.260 nm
